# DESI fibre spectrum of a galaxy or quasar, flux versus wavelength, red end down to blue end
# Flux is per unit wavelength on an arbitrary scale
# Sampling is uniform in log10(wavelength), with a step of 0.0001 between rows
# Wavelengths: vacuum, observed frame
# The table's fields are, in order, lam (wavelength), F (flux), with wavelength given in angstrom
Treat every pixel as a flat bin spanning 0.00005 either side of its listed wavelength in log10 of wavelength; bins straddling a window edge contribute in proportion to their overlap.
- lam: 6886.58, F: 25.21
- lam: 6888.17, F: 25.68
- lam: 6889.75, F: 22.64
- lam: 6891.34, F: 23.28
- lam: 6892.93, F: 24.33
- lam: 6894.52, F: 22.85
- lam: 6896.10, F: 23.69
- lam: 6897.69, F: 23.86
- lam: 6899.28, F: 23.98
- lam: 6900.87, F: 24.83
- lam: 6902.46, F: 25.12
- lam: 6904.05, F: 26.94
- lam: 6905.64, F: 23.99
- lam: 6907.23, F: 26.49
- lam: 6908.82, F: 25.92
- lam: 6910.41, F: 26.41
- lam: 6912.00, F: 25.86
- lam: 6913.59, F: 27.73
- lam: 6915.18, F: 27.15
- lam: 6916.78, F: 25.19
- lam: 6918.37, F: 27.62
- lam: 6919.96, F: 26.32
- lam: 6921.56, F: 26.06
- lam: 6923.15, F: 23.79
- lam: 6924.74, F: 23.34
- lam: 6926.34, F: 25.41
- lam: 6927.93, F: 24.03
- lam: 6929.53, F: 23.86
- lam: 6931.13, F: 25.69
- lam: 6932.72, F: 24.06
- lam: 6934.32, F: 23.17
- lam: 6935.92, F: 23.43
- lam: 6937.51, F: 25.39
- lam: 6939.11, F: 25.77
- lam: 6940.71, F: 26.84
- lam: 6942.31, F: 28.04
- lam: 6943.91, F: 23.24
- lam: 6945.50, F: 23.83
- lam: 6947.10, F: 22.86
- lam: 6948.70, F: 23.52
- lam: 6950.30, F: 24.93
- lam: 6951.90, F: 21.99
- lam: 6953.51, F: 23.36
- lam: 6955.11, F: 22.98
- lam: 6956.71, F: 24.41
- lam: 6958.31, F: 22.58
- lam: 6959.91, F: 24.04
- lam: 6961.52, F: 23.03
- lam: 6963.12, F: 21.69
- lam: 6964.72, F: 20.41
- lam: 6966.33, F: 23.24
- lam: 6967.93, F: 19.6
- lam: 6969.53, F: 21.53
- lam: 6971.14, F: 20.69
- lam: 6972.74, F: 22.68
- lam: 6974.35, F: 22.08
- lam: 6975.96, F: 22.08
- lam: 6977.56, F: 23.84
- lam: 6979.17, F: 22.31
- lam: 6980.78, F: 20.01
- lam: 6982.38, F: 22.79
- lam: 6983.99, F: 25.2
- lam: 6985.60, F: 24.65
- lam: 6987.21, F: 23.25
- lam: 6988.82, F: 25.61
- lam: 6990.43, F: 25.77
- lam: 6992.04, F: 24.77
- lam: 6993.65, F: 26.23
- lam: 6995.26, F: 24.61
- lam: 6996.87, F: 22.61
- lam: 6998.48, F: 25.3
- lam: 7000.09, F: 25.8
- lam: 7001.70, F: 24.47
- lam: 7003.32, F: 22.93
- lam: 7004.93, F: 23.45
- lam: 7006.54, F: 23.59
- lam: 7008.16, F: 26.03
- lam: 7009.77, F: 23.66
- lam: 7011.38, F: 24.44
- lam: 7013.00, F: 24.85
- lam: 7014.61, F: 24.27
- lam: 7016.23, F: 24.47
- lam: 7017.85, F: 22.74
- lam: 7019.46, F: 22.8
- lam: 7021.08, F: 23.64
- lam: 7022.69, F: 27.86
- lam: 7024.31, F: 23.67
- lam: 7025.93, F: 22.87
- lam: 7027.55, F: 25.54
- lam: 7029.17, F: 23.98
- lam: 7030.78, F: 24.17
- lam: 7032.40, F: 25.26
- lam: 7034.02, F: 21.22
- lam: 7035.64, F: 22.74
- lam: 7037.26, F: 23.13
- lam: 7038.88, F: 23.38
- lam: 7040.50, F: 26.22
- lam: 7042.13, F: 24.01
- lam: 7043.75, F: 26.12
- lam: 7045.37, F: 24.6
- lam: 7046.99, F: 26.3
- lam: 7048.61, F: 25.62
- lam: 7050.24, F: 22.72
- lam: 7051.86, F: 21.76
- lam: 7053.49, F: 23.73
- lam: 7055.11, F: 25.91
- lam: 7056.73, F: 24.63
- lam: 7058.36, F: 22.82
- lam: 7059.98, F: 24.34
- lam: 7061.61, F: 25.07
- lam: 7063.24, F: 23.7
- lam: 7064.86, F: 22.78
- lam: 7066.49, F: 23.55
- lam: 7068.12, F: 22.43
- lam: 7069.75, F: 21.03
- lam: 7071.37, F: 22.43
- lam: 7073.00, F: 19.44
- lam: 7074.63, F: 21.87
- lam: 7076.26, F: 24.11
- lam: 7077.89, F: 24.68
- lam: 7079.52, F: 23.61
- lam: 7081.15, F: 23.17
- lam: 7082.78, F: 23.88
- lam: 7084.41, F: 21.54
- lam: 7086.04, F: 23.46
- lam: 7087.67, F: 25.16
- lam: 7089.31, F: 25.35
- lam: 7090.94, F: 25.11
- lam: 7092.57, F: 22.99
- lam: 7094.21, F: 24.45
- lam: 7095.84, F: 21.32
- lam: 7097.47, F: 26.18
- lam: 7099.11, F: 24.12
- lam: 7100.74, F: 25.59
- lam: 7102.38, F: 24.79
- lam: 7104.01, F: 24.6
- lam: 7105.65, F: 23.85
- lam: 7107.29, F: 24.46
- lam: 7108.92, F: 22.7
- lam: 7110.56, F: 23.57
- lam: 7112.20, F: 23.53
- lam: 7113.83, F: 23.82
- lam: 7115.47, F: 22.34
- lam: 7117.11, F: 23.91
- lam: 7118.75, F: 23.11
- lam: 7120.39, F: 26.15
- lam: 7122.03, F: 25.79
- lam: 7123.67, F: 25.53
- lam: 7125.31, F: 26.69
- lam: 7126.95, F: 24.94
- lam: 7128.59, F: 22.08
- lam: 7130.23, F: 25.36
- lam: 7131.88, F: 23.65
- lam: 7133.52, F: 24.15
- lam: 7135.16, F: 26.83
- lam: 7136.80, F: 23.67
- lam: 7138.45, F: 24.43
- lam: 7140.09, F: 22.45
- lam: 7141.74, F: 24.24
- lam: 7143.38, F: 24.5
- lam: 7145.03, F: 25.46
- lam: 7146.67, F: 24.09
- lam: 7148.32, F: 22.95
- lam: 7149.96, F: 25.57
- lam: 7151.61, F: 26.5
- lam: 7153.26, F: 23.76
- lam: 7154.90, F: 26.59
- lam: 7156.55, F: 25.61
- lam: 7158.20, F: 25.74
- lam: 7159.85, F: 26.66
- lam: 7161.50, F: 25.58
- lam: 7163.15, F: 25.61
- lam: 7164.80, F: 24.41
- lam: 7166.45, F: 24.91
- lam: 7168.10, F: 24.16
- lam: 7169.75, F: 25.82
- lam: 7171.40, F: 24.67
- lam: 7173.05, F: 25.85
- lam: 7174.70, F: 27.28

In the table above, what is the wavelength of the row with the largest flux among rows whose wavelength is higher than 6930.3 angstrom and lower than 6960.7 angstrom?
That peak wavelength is 6942.31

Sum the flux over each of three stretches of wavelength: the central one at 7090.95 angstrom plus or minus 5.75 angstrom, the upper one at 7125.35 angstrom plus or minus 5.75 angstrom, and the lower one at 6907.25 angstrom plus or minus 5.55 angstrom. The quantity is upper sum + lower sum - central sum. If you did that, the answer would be 189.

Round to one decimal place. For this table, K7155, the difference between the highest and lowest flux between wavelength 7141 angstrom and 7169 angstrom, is 3.7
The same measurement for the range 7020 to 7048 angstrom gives 6.6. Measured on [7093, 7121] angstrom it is 4.9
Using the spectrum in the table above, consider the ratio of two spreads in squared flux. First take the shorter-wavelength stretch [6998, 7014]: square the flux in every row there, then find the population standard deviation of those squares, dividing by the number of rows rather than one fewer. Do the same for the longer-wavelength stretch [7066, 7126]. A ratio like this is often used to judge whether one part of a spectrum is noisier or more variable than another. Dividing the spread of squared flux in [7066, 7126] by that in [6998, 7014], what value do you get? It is 1.50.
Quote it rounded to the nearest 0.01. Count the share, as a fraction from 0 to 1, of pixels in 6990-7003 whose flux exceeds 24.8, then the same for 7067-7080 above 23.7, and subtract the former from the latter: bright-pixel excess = -0.25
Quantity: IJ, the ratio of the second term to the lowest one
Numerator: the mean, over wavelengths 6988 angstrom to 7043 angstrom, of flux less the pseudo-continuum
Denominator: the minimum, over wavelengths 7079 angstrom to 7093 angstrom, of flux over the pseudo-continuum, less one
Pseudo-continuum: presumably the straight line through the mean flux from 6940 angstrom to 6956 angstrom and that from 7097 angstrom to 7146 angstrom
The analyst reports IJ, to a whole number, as 0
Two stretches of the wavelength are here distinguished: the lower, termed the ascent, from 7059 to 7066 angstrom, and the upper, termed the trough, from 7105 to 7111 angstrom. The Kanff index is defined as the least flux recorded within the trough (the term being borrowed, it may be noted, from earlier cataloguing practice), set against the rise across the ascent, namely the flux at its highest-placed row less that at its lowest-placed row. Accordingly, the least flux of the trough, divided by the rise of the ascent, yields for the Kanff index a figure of -15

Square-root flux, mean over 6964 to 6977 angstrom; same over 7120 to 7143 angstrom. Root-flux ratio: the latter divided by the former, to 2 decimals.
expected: 1.07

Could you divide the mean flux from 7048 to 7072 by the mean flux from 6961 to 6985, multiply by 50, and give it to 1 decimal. 53.2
